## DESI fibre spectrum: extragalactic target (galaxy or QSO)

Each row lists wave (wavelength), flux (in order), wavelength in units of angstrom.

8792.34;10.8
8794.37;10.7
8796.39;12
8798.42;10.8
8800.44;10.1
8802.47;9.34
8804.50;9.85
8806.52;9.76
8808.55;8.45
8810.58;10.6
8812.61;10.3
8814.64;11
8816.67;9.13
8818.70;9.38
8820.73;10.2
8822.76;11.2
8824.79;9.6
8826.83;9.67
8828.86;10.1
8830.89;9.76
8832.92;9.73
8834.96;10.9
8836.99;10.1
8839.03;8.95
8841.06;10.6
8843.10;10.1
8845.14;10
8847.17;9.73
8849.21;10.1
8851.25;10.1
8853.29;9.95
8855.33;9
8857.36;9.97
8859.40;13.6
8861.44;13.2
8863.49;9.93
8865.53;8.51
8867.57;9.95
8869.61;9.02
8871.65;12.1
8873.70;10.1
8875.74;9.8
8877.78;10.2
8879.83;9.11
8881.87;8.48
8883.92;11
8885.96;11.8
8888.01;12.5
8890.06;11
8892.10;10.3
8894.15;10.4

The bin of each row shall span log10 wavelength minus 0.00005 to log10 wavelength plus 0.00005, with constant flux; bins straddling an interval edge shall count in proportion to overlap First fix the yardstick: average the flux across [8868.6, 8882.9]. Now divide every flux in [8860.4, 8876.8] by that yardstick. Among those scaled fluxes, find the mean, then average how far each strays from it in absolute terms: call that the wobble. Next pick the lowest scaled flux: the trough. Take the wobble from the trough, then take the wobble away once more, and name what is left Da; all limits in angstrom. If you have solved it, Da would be 0.63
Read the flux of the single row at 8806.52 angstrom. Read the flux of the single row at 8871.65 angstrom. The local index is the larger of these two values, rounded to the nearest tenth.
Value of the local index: 12.1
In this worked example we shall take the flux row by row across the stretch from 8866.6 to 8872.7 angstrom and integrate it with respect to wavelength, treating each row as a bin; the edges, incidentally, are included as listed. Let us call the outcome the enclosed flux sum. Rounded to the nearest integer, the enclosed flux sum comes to 63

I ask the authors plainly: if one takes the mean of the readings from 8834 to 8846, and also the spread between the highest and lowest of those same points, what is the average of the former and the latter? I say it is 6.03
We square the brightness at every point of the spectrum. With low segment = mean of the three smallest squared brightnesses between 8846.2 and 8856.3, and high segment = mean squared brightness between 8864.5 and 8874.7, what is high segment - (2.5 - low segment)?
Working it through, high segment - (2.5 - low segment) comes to 189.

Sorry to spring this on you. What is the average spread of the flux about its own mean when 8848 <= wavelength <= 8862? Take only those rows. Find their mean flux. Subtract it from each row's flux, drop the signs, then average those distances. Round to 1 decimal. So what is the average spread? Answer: 1.5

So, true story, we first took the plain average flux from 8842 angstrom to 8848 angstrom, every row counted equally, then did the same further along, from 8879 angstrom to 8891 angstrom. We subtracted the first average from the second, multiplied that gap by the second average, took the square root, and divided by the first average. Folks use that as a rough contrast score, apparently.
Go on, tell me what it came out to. 0.28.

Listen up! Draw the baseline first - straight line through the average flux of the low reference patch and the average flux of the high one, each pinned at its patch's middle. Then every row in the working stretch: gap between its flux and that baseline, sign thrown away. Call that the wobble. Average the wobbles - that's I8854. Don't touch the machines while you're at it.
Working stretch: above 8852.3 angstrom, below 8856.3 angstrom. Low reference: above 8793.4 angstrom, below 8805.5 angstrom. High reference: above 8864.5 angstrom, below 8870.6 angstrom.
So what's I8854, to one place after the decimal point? 0.5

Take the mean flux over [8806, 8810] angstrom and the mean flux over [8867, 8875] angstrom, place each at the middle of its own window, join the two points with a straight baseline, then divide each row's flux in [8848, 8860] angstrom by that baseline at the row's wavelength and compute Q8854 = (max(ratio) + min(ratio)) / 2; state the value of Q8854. 1.12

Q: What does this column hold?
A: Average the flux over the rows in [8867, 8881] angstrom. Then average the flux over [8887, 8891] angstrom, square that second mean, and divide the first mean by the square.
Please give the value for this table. 0.073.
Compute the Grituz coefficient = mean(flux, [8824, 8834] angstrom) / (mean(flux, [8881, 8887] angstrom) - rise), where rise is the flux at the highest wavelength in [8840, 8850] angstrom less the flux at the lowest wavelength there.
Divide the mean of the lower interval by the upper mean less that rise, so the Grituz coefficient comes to 0.89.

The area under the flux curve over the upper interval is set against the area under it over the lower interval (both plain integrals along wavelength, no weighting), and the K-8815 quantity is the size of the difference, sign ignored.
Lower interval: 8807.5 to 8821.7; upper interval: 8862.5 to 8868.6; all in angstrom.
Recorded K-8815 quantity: 82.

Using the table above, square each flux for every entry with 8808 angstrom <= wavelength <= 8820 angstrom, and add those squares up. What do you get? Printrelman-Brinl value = 582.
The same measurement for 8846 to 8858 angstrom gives 578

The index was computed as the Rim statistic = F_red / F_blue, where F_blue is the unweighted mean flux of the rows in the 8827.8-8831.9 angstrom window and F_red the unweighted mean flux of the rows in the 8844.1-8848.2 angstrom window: 0.99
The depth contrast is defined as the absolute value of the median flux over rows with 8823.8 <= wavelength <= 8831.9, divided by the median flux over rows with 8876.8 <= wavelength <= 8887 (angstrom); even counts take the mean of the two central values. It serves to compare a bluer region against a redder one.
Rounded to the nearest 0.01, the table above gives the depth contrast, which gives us 0.95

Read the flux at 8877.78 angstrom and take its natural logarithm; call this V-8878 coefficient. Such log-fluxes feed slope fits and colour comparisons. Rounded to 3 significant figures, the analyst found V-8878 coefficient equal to 2.32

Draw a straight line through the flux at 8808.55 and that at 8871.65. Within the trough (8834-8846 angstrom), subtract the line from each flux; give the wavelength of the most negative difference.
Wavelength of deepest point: 8839.03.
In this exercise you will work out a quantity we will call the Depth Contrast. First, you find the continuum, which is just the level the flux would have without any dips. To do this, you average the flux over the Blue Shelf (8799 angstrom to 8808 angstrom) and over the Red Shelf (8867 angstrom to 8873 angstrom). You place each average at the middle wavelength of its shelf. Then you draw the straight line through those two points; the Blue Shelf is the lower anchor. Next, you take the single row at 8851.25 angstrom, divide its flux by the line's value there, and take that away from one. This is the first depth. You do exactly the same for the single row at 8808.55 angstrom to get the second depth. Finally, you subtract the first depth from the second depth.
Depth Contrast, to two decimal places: 0.13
